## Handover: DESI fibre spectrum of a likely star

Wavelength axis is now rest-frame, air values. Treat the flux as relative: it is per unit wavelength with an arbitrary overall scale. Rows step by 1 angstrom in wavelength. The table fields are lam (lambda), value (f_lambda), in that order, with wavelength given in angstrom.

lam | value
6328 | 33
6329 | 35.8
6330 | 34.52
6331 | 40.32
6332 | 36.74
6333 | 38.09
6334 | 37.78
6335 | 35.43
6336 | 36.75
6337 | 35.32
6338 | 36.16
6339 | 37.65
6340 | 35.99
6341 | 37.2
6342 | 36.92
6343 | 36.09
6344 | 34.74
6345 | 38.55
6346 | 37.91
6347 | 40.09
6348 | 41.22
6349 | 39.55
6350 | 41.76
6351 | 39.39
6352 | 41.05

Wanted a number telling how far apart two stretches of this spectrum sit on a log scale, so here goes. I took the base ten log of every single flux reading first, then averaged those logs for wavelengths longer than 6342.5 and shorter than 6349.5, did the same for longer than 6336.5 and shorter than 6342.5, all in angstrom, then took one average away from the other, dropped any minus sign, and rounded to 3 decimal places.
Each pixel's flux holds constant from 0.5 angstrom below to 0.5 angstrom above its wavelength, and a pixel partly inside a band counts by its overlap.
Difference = 0.020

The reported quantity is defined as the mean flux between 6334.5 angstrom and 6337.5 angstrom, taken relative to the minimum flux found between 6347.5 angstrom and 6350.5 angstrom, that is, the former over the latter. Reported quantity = 0.91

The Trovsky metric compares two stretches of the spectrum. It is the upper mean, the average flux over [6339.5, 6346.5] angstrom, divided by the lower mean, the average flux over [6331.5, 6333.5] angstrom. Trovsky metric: 0.98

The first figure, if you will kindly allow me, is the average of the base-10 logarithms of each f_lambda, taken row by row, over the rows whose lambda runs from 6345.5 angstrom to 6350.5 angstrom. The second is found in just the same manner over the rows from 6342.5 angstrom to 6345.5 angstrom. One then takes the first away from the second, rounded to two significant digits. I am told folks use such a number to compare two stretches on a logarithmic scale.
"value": -0.042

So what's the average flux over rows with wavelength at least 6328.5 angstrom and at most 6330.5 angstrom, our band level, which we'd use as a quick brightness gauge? 35.2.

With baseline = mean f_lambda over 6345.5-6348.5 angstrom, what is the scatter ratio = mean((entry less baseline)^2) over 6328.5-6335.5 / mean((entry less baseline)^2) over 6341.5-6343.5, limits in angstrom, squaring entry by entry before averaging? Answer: 1.0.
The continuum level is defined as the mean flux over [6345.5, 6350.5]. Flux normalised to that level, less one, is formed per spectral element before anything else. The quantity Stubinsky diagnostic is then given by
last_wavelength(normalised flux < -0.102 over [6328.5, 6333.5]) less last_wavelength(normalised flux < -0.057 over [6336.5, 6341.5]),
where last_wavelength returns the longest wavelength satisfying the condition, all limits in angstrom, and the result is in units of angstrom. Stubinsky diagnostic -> -11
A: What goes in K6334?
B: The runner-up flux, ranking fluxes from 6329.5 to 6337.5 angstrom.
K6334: 38.09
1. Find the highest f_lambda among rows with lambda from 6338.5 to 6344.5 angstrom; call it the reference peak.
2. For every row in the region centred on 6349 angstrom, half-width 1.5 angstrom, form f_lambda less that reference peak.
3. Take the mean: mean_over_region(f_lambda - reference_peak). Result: 3.2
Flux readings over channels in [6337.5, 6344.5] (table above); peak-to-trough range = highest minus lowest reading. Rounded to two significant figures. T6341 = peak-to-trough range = 2.9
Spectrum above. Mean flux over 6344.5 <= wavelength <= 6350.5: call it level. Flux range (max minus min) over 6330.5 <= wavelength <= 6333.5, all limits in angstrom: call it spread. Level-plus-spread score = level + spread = 43.4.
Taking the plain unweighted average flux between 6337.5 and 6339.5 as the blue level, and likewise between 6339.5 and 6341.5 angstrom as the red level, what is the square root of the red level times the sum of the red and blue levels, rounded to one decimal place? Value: 51.9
